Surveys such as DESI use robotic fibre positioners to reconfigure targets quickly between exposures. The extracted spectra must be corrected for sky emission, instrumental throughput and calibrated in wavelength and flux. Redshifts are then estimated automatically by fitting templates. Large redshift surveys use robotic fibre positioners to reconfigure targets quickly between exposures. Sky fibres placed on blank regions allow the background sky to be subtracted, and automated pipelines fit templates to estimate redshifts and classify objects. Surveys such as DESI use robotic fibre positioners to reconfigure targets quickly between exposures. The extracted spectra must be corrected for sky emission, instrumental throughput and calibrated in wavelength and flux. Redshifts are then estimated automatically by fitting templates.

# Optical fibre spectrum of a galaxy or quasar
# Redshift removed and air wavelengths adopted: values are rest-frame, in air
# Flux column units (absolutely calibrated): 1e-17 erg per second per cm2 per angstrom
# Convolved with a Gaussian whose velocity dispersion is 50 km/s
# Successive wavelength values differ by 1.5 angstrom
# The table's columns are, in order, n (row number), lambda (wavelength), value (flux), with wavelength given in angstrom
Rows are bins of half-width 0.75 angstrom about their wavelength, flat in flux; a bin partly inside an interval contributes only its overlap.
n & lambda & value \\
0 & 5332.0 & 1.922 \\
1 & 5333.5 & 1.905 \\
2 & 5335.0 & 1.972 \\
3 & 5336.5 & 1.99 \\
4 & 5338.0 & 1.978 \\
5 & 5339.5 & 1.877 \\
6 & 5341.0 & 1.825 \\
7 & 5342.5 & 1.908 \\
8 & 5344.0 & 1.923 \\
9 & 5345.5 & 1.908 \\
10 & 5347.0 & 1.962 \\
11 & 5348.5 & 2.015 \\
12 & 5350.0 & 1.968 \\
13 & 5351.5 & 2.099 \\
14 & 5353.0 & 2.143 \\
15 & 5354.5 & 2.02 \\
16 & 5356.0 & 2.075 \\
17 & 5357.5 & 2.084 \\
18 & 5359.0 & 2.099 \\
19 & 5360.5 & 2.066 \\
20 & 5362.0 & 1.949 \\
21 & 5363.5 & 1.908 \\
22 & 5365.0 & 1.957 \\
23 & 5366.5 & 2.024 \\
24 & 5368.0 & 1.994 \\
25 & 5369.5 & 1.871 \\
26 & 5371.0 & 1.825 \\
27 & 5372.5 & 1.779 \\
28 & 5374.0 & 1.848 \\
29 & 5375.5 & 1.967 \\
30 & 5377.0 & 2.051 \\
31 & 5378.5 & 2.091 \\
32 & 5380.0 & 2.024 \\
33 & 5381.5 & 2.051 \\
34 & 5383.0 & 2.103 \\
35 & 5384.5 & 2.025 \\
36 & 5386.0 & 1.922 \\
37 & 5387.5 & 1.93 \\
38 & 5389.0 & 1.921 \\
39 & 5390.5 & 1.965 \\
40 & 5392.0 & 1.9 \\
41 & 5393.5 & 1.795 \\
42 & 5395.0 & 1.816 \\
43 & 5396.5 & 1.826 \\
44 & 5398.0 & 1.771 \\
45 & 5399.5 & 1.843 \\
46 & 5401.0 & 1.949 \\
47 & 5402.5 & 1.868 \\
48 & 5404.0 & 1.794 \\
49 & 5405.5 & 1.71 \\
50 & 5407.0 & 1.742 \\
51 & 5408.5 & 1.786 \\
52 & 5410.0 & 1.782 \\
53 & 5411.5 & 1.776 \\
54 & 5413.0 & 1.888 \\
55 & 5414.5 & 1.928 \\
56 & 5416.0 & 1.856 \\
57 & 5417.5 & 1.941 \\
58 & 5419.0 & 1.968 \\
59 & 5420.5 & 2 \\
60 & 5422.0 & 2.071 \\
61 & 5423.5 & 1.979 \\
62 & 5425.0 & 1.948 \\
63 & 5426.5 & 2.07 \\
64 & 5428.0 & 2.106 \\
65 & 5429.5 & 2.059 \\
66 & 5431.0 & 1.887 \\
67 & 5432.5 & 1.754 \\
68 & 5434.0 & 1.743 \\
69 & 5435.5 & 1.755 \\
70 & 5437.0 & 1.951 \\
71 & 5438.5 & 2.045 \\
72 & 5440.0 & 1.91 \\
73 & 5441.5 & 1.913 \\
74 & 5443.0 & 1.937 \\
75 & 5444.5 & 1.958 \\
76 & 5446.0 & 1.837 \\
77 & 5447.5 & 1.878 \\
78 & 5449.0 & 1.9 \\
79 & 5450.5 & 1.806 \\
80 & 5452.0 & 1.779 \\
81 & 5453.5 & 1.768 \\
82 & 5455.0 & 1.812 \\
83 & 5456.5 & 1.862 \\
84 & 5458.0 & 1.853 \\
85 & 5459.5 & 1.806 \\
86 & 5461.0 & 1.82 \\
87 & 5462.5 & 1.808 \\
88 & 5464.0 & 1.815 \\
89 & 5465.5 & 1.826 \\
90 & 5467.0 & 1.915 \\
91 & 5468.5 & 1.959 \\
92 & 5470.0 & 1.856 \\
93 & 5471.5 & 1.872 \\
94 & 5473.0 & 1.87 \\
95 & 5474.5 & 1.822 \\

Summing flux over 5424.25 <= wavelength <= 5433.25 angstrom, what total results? 11.8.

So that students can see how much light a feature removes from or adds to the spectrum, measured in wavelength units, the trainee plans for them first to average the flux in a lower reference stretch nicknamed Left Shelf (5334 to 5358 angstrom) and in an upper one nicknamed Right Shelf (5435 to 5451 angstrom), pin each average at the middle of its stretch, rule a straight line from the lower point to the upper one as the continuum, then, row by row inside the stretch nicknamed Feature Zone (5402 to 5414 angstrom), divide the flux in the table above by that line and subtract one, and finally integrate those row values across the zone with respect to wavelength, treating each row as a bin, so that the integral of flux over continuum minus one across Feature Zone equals -0.9 angstrom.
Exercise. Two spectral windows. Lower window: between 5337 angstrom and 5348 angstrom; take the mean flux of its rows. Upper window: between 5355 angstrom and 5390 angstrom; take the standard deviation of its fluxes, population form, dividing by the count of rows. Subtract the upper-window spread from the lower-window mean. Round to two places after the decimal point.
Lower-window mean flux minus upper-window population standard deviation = 1.82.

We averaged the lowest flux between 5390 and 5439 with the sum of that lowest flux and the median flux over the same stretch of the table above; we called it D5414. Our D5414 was 2.65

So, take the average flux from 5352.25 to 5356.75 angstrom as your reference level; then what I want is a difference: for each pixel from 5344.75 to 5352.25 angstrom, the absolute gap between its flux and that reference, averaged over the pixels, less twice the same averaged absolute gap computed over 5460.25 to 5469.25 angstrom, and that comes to -0.35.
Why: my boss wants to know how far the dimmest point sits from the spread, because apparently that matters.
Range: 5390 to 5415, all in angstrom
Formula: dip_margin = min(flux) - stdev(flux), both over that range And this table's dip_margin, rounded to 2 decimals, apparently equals 1.64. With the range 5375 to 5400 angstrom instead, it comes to 1.67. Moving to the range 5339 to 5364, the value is 1.73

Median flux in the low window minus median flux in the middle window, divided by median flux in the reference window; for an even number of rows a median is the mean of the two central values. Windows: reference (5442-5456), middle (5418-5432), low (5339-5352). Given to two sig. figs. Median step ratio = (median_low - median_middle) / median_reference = -0.042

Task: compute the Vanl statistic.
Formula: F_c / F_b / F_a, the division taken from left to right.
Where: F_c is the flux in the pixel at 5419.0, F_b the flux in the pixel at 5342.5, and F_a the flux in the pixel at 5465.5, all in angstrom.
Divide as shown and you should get 0.565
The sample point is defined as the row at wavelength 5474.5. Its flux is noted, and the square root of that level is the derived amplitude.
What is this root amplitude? 1.35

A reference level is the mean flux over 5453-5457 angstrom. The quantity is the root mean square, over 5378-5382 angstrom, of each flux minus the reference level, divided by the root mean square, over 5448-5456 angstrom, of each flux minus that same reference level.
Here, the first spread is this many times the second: 5.2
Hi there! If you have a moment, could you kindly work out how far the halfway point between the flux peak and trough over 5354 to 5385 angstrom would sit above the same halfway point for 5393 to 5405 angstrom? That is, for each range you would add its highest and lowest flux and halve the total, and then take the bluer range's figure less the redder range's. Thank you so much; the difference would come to 0.081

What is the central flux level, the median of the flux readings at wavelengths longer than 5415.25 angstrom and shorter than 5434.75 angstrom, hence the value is 1.97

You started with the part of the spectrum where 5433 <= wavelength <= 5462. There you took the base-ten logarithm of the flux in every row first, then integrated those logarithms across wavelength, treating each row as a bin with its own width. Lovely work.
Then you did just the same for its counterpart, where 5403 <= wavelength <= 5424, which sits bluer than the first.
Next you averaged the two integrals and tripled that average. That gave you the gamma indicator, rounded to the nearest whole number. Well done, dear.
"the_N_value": 20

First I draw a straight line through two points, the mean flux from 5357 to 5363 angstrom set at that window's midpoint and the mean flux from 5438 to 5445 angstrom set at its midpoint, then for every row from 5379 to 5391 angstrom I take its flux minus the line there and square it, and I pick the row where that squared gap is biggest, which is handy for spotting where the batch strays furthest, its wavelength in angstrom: 5386.0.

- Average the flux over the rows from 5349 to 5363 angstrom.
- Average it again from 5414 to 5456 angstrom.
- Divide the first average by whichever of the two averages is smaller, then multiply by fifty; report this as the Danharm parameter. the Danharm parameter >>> 53.7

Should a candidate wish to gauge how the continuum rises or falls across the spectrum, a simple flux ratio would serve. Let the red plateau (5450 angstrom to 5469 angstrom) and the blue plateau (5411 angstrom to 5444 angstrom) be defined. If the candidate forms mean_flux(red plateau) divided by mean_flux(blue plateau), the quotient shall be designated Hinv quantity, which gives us 0.95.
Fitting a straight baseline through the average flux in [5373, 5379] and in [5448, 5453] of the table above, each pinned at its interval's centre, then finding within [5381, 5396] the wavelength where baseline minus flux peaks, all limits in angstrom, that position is 5393.5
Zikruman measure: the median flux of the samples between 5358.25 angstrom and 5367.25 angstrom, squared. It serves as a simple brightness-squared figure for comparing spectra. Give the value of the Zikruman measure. 4.0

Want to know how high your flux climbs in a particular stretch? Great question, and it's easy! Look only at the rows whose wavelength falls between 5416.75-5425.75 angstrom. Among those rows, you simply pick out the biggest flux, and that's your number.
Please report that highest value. 2.071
